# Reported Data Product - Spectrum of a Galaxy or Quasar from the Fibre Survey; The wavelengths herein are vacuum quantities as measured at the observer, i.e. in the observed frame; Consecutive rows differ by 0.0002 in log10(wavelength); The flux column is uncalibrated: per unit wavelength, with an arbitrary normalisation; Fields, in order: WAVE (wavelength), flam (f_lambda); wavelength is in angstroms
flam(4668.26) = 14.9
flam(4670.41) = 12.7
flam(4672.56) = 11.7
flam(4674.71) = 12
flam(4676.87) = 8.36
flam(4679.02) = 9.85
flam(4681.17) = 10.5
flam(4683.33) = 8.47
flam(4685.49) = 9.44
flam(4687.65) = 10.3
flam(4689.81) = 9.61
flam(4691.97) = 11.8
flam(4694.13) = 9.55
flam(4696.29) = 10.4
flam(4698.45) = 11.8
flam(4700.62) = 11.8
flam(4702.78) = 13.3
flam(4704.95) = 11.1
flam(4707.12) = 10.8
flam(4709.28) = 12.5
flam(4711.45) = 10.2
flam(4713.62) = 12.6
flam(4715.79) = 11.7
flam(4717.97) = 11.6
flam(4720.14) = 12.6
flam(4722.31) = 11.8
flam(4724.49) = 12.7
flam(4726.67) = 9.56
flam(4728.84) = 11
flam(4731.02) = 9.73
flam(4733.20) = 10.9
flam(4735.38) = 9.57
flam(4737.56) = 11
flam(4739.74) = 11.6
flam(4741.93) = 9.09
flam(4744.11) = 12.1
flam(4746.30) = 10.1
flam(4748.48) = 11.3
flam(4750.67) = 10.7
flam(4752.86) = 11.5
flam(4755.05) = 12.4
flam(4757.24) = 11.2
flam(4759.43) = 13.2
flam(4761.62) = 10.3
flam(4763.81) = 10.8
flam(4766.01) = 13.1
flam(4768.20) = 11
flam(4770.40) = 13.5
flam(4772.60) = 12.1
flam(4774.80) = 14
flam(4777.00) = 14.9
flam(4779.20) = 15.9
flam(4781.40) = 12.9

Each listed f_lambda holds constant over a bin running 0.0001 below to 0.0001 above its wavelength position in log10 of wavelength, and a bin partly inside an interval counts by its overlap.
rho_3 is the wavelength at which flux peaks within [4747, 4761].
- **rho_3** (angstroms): 4759.43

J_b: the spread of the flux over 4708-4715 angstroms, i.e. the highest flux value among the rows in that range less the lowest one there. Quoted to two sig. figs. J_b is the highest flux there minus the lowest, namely 2.4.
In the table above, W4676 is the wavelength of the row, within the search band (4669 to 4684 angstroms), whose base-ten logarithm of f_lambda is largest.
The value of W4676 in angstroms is 4670.41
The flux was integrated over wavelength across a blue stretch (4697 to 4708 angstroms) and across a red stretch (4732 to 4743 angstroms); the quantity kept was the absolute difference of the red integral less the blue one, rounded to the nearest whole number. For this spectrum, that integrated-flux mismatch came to 14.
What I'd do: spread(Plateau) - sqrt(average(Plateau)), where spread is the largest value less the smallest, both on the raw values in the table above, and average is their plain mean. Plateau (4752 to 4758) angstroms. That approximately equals -2.2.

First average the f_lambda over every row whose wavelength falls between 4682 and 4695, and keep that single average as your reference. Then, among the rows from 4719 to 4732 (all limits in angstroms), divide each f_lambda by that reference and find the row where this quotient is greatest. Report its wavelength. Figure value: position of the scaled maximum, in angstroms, 4724.49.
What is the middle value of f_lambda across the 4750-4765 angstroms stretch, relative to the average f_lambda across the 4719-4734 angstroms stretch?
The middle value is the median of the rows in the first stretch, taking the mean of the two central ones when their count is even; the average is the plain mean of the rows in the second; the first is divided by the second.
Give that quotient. 1.00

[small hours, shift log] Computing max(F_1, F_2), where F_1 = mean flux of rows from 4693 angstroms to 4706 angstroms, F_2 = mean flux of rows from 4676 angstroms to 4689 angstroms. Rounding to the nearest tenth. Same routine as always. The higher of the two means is 11.3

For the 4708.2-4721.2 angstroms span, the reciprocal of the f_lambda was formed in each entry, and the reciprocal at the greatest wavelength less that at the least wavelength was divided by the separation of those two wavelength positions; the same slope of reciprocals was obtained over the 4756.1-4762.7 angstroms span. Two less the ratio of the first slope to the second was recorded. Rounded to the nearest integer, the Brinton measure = 2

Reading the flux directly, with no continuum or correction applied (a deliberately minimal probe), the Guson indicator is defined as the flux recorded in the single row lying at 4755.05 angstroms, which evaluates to 12.4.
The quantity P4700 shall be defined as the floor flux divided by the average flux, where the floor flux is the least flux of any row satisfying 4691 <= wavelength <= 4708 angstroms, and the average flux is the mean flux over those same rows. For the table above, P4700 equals 0.844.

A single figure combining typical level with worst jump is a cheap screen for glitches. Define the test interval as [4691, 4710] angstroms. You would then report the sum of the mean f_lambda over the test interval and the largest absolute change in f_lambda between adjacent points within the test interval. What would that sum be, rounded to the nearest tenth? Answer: 13.7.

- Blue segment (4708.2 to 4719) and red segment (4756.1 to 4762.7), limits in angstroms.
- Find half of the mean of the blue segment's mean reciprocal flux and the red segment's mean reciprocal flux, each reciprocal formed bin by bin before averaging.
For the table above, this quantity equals 0.0433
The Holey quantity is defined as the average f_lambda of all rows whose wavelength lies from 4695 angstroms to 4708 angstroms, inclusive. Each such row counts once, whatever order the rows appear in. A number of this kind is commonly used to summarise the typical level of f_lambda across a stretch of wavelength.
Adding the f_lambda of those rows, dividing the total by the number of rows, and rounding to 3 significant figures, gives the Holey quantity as 11.5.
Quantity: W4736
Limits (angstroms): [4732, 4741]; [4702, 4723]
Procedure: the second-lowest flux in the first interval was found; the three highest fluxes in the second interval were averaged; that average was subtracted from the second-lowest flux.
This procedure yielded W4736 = -1.93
